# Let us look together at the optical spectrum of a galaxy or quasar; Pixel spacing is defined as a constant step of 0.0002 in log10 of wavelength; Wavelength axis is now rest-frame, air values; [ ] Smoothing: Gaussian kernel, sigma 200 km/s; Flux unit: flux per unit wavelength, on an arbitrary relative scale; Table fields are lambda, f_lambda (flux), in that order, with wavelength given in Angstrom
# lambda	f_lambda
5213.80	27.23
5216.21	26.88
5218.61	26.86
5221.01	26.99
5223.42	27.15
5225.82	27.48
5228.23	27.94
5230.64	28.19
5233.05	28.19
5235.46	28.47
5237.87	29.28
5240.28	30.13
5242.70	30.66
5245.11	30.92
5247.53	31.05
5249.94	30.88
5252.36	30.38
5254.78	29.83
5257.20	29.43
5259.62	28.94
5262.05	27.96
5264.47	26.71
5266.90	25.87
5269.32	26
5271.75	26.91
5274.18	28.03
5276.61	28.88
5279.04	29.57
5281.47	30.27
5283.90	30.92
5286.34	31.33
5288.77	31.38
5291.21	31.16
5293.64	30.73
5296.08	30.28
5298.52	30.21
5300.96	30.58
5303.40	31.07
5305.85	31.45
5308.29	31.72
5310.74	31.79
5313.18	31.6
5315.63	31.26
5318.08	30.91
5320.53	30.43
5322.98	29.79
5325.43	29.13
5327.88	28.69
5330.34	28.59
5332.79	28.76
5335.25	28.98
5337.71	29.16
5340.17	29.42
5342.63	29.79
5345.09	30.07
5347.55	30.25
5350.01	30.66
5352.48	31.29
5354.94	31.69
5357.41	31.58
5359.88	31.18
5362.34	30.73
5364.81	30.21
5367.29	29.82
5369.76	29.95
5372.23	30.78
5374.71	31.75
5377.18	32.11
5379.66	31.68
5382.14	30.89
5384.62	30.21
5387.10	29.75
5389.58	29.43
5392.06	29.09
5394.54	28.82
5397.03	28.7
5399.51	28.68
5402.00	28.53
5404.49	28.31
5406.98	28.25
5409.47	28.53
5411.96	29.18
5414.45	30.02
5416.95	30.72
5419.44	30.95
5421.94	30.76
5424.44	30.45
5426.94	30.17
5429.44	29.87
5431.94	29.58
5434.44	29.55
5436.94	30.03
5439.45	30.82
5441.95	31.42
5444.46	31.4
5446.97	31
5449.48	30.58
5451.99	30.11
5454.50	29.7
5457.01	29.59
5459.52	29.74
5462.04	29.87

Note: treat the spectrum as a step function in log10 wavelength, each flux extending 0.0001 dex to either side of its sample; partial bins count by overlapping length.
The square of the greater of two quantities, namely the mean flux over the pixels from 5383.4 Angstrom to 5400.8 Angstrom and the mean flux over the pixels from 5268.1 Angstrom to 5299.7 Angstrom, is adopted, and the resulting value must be 880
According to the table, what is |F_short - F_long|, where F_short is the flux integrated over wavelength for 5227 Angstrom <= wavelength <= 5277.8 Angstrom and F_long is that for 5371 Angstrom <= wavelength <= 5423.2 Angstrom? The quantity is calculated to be 96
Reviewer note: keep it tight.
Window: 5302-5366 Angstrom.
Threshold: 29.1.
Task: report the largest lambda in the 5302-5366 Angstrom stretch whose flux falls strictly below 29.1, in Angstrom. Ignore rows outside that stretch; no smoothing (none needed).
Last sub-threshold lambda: 5335.25 Angstrom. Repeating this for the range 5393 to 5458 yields 5409.47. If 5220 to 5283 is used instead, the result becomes 5276.61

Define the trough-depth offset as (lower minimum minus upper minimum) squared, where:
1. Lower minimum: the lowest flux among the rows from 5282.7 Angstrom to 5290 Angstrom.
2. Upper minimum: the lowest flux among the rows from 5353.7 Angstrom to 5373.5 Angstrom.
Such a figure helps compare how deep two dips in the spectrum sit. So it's 1.2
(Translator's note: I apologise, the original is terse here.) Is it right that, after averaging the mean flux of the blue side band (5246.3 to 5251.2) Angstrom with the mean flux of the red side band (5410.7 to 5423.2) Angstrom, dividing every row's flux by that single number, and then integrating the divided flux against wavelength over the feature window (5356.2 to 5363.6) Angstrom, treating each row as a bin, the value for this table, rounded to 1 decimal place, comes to 7.5 Angstrom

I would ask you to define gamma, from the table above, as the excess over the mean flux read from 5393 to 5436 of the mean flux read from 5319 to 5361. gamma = 0.5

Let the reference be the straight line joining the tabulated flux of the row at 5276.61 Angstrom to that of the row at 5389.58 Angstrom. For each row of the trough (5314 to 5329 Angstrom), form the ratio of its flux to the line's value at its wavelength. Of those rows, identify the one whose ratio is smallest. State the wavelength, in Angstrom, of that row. 5327.88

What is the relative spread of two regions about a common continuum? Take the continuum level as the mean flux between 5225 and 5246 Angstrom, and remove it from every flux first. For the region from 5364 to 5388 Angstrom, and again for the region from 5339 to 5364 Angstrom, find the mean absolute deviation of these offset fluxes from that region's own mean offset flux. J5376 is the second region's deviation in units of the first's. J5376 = 0.86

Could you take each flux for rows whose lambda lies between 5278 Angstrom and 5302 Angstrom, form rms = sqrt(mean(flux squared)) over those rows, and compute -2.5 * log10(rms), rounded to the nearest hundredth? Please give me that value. -3.72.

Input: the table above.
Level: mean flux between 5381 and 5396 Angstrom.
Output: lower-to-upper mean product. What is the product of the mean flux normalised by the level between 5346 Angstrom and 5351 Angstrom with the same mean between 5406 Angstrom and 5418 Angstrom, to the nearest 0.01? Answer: 1.01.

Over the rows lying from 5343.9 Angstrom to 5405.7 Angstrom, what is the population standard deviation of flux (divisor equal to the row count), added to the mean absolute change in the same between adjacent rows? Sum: 1.51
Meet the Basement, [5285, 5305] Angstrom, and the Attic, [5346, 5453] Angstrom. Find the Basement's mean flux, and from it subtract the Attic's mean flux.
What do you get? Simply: 0.6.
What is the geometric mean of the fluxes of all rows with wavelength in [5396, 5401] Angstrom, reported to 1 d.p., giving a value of 28.7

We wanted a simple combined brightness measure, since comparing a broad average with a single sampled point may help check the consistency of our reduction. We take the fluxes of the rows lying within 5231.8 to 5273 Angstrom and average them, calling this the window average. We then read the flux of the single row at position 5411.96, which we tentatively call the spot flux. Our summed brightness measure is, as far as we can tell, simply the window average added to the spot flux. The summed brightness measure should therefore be 58.1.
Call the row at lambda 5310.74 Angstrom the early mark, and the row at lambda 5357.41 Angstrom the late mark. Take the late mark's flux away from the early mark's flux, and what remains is 0.2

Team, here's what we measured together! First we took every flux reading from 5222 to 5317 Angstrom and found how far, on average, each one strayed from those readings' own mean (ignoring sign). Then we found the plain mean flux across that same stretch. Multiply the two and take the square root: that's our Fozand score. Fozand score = 6.6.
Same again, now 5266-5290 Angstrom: 7.2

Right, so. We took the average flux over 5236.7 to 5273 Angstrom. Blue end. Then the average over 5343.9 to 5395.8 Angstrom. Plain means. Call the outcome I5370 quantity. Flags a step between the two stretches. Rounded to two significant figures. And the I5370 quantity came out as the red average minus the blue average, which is 1.6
